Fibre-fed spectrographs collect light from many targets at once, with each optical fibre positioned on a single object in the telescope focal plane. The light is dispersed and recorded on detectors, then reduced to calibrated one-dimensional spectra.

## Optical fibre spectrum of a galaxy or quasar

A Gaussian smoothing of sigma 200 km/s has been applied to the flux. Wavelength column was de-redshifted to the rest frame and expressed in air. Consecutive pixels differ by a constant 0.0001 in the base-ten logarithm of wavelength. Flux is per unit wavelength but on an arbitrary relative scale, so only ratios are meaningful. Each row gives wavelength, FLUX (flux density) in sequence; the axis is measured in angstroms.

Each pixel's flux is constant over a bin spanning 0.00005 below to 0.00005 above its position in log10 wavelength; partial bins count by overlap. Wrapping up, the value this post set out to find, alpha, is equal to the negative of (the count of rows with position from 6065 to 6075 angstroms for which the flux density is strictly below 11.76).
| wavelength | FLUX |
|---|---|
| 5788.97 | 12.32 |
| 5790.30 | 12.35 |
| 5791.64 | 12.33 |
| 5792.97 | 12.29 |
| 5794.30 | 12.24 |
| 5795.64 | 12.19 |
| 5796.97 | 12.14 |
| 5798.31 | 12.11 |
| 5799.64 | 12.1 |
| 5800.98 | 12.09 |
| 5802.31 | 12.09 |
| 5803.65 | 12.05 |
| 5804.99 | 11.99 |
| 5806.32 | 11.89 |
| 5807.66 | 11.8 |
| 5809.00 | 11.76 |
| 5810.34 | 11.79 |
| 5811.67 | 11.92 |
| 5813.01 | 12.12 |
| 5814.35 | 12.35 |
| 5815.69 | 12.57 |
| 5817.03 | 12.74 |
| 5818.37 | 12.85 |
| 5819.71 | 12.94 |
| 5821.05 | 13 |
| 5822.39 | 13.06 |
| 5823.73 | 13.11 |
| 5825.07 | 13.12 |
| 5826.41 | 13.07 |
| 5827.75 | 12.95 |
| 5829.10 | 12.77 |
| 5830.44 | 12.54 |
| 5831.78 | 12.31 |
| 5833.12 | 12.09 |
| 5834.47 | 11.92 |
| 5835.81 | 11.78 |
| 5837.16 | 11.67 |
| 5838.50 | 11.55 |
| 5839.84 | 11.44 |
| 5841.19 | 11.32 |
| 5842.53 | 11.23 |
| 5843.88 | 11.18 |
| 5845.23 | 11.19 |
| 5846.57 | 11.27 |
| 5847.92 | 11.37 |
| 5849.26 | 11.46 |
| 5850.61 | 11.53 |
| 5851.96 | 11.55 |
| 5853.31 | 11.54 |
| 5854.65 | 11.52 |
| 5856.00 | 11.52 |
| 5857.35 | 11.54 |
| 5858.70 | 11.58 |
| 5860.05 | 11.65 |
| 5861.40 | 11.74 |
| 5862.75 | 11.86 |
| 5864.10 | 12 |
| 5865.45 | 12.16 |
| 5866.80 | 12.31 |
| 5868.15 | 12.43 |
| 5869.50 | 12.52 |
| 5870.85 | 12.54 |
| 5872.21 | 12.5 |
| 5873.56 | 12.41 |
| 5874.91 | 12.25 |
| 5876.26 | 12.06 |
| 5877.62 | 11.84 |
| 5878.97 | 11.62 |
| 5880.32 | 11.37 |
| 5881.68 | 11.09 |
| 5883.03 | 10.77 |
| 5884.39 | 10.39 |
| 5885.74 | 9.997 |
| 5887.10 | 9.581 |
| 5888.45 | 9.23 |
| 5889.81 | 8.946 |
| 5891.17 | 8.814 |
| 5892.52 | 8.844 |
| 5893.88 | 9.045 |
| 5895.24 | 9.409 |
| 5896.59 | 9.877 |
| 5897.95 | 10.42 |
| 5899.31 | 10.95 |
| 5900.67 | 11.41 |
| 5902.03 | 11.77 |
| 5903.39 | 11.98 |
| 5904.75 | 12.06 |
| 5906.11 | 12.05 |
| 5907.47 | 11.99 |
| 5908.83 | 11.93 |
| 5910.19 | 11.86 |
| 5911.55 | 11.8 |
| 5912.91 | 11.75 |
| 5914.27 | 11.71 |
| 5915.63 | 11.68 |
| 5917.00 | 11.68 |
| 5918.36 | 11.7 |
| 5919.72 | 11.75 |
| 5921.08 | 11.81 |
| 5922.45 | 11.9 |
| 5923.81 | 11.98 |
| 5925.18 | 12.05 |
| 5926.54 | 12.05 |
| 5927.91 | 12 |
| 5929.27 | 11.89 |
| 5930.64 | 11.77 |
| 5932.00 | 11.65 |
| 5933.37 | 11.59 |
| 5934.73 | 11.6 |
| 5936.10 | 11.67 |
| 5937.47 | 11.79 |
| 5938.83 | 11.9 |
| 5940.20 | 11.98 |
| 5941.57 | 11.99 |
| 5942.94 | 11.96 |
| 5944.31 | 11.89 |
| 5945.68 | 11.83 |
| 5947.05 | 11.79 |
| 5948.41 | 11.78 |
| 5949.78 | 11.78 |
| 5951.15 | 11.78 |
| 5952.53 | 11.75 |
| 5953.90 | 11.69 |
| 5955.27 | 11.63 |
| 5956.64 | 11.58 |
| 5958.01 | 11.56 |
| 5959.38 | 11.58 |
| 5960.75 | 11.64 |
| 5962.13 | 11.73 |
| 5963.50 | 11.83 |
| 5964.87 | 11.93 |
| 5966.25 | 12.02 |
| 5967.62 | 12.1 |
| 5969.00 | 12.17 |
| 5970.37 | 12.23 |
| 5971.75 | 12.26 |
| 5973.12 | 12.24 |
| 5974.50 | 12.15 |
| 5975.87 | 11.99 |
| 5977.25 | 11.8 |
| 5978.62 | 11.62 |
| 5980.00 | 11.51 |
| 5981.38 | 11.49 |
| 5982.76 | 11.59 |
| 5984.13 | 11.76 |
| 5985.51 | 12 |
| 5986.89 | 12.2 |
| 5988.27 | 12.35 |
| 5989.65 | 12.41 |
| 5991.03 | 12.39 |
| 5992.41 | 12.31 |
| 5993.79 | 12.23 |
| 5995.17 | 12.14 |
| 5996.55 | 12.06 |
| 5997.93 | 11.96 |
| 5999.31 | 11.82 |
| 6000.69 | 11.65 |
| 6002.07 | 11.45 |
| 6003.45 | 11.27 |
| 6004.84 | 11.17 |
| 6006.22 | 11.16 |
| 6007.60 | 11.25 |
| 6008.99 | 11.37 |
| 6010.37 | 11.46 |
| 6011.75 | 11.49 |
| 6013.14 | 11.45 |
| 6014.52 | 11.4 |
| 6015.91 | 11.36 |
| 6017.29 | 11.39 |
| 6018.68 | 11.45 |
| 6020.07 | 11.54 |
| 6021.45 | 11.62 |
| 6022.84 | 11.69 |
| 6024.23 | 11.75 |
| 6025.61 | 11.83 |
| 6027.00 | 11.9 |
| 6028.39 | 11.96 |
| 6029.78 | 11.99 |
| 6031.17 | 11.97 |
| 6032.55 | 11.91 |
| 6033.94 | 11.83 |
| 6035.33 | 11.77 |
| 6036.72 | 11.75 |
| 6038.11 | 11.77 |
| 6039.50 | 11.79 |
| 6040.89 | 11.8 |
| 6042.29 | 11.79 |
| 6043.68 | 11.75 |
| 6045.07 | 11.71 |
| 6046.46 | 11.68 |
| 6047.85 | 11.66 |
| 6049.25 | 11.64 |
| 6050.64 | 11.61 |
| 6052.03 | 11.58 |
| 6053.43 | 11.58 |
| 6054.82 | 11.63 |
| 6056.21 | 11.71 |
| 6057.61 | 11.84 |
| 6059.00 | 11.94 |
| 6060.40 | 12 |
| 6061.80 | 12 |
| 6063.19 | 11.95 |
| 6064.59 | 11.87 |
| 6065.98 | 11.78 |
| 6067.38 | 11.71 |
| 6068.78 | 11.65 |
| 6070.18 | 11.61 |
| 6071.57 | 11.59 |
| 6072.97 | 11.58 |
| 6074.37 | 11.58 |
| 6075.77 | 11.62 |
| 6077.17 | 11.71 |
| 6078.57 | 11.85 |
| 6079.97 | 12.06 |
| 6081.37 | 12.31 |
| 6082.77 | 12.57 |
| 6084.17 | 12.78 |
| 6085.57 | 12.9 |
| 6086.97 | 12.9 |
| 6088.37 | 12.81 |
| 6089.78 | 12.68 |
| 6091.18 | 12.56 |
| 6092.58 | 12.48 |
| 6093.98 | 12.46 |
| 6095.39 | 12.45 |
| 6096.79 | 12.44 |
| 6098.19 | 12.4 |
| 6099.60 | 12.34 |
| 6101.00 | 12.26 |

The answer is -6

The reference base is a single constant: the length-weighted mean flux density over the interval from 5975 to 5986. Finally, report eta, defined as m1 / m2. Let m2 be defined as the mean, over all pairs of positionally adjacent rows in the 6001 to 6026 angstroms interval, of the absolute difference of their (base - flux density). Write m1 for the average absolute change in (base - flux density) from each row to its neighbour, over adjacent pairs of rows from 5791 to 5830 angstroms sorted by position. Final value 1.13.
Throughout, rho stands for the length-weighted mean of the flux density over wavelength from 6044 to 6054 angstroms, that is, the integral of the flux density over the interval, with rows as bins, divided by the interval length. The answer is 11.6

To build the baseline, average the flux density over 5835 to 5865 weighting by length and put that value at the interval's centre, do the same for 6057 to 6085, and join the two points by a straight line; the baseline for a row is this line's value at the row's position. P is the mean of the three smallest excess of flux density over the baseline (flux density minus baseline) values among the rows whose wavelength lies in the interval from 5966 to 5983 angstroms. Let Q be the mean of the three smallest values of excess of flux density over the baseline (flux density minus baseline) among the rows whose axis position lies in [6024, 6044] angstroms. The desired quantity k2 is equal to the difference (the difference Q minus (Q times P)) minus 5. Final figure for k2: -5.1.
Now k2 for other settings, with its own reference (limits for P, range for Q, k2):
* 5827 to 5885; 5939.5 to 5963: -5.3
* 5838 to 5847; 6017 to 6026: -5.5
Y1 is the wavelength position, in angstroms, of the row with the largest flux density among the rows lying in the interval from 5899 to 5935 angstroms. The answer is 5904.75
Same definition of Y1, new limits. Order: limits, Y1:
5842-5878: 5870.85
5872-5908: 5872.21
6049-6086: 6085.57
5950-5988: 5971.75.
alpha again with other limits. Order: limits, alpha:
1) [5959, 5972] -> -3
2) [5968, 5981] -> -2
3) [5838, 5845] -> -5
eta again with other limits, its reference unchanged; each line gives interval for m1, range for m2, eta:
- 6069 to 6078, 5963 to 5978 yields 0.36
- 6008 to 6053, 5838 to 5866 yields 0.64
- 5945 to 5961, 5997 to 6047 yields 0.48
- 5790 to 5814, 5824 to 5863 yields 0.58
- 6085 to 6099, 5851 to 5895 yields 0.34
